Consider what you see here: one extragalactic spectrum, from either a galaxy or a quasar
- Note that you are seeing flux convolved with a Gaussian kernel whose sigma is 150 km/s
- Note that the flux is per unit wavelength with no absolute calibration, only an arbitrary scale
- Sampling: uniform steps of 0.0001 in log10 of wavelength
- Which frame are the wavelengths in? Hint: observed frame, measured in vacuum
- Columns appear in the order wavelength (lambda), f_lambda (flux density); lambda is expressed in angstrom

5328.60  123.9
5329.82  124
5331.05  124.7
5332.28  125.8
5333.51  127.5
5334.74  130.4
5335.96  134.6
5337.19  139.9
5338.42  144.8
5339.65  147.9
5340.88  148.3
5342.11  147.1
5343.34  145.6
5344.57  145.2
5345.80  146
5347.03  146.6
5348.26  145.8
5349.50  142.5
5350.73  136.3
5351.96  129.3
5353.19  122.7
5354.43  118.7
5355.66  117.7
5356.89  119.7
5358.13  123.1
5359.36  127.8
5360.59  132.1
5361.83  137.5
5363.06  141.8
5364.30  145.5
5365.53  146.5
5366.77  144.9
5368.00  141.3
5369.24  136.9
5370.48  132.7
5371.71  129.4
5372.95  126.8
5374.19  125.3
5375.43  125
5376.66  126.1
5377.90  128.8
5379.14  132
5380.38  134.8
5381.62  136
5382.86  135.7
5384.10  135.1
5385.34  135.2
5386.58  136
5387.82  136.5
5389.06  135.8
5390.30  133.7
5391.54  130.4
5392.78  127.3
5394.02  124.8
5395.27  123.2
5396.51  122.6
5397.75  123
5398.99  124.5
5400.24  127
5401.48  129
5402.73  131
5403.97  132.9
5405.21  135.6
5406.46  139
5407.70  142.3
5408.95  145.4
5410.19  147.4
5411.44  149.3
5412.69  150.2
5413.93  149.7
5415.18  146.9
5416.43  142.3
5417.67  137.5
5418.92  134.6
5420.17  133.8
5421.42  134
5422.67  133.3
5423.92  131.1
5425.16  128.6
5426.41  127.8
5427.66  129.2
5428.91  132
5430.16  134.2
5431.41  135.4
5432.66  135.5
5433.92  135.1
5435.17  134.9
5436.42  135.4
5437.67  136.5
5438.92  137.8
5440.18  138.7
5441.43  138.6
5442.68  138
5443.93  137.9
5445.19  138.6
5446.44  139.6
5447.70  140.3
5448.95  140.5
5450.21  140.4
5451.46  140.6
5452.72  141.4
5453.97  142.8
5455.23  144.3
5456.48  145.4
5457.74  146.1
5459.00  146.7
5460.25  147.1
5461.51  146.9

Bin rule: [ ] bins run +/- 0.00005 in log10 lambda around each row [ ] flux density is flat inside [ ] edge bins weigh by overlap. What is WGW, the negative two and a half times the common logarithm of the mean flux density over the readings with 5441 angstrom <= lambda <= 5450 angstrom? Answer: -5.36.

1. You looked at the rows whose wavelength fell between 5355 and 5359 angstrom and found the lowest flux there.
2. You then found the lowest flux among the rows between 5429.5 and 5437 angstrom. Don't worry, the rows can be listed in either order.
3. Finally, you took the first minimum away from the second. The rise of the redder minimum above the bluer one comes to 16.5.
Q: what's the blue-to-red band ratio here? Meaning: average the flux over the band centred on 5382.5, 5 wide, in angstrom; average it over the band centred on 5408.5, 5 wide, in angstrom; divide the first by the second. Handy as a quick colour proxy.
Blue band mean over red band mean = 0.94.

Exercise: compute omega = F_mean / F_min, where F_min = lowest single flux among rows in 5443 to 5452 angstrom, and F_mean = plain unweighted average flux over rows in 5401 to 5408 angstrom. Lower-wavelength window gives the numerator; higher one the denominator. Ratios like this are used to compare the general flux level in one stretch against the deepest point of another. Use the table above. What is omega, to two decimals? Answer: 0.98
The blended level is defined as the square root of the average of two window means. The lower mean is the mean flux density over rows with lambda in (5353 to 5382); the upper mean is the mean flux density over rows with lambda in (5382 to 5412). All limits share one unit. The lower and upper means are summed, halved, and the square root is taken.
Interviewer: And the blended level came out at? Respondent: 11.5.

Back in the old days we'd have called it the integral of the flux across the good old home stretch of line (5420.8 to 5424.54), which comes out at 497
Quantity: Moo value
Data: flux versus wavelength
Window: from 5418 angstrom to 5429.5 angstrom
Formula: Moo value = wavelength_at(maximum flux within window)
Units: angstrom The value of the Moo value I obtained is 5418.92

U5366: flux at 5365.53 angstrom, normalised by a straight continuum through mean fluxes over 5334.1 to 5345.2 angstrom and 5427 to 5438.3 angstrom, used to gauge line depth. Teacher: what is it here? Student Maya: 1.04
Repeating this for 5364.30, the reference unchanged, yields 1.04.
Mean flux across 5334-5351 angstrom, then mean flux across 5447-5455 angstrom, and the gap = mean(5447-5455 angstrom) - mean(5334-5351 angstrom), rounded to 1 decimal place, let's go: -1.9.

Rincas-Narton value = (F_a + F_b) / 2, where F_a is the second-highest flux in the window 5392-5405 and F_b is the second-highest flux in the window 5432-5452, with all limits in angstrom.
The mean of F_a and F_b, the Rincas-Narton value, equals 136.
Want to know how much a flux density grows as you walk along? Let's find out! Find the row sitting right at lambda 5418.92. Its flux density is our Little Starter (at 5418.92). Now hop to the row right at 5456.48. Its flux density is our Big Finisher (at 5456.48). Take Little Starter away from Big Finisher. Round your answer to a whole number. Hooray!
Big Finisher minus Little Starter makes 11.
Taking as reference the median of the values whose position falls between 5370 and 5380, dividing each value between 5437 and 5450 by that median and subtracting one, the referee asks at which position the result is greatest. 5448.95 angstrom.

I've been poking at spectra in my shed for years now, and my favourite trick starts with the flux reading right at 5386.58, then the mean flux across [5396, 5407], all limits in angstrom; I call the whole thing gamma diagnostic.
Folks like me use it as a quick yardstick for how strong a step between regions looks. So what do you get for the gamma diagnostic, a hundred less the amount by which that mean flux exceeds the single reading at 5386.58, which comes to 107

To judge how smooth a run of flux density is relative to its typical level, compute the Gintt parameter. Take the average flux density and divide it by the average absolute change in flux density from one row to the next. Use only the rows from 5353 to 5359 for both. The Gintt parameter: 46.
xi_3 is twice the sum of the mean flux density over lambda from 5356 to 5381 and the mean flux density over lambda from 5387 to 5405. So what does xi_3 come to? 523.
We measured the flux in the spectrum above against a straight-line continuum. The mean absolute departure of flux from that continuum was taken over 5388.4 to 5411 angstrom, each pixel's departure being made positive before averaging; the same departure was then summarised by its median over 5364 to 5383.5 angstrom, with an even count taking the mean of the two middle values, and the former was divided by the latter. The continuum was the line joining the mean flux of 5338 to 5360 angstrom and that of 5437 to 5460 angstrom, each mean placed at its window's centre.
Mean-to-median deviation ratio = 1.1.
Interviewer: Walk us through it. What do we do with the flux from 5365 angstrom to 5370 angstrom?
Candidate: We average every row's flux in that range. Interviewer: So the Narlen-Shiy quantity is 142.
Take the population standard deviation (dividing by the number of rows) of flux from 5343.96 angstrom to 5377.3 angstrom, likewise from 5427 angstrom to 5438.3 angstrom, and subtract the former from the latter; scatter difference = -7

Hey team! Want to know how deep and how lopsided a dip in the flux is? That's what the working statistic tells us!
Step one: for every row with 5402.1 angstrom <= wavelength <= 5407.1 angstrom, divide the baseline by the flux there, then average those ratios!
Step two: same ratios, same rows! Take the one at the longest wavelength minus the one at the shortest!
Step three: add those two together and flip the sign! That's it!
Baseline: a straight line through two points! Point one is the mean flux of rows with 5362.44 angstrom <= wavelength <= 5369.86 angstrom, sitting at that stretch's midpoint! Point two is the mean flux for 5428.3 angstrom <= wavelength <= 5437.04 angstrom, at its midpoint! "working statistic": -0.96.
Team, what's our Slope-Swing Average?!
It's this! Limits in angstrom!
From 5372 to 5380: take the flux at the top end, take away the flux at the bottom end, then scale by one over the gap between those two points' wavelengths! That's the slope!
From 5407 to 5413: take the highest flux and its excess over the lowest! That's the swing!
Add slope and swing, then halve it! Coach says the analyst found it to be 4.4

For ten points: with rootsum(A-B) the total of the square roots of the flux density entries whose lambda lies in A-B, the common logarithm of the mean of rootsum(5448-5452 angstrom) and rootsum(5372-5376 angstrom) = 1.54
